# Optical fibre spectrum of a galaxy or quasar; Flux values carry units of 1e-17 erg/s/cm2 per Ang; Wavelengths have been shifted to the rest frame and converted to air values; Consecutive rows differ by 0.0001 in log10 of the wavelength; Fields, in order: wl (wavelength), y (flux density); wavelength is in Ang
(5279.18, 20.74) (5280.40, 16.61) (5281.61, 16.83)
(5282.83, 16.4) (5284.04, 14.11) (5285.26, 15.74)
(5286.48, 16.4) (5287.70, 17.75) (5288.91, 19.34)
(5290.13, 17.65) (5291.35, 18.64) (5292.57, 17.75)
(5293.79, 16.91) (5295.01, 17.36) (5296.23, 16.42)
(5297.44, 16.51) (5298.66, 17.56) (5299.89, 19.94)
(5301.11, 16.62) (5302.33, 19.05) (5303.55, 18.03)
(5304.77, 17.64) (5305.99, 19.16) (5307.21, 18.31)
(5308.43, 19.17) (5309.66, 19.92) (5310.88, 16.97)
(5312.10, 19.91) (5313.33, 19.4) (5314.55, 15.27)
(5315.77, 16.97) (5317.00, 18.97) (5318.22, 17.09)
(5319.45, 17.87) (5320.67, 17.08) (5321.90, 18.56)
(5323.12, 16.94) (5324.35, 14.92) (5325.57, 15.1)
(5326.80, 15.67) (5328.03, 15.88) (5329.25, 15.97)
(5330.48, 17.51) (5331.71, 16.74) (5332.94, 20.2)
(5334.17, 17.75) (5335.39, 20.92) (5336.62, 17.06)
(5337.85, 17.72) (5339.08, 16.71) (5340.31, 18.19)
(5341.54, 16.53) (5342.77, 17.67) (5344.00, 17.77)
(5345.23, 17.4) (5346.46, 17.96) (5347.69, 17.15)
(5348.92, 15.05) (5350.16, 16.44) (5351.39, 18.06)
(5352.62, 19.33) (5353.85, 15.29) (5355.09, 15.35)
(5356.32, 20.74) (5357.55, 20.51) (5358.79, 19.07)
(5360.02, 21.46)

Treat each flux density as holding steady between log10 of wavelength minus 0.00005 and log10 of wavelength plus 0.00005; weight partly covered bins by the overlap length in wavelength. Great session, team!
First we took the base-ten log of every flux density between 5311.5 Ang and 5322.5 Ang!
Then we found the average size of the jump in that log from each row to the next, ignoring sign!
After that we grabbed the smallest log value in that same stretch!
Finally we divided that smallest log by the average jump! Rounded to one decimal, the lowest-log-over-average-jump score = 28.7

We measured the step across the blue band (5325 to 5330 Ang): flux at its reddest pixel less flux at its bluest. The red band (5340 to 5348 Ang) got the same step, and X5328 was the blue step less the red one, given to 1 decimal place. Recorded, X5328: 1.9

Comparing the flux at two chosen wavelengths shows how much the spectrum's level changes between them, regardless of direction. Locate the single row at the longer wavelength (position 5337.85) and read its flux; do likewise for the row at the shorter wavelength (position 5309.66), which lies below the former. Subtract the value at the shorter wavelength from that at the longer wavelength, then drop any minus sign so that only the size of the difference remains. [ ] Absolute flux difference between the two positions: 2.2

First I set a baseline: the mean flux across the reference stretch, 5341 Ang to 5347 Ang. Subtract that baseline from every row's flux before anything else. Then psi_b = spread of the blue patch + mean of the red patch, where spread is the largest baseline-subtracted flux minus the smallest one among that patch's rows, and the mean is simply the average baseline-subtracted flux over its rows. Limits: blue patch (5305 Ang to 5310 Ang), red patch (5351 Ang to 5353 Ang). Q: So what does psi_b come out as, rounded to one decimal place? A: 2.8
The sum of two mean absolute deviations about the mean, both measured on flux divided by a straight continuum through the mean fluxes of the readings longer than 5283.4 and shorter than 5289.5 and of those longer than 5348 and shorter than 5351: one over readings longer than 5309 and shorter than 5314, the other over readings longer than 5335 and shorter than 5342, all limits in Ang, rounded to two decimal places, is 0.13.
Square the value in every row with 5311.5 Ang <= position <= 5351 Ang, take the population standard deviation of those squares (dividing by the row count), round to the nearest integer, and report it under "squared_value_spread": 52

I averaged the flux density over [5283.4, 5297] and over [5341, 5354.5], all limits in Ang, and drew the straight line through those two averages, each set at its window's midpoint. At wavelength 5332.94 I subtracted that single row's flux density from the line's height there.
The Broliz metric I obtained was -3.1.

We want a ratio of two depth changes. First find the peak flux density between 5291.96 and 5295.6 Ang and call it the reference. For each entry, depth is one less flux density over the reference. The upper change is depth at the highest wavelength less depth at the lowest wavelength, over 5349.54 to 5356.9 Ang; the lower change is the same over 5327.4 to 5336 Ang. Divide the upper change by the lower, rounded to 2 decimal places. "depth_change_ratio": 0.85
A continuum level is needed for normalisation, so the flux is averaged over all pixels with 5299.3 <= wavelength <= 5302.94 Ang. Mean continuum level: 18.5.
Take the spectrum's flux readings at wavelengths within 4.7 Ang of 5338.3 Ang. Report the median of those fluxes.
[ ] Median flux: 17.7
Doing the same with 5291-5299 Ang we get 17.4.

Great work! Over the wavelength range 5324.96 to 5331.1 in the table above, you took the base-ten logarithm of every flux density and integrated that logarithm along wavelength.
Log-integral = 7.39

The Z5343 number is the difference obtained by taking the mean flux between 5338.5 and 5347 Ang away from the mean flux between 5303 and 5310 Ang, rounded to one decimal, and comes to 1.2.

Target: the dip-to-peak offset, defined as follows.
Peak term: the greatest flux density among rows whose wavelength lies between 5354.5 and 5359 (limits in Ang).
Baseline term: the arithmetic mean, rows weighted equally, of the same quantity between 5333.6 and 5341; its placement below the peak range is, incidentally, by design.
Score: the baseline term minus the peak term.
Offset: -2.7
